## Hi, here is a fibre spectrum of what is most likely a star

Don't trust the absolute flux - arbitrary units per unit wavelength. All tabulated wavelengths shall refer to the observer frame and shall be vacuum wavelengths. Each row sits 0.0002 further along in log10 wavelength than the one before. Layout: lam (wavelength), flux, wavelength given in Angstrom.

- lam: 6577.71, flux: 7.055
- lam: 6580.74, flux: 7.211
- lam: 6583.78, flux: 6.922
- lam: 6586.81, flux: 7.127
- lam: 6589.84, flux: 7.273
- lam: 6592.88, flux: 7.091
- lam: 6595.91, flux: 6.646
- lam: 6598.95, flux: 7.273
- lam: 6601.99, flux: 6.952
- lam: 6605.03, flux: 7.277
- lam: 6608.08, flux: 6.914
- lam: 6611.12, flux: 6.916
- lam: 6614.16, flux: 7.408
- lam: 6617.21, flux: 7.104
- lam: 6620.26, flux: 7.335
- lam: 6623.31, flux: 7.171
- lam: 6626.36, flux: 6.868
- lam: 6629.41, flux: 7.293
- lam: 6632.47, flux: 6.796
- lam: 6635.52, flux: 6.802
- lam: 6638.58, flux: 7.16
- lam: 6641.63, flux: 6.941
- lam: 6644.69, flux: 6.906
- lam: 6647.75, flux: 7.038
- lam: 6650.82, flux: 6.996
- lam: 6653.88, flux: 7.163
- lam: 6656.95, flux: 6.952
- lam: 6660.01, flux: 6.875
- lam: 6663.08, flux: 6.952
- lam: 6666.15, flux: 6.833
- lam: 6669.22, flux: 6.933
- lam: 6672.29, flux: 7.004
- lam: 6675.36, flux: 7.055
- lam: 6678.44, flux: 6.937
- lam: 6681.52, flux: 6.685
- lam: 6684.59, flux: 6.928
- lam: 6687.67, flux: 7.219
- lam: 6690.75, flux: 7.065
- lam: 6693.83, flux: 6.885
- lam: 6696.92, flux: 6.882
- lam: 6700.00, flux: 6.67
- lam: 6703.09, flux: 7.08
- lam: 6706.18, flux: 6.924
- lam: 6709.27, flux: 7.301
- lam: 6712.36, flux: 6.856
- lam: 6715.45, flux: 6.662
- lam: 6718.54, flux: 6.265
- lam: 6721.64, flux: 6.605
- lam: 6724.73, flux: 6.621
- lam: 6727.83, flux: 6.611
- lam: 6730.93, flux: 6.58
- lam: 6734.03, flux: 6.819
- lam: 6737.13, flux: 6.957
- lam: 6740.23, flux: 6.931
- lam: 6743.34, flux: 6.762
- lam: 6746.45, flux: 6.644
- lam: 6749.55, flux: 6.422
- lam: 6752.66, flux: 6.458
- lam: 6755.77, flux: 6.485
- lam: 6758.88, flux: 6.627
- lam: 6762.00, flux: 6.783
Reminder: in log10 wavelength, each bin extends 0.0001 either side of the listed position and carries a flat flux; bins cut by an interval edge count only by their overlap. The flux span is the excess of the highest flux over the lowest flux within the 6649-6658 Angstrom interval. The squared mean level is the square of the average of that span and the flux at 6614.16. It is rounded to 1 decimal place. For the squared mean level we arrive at 14.5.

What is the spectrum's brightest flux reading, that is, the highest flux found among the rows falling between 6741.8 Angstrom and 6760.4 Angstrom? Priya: 6.762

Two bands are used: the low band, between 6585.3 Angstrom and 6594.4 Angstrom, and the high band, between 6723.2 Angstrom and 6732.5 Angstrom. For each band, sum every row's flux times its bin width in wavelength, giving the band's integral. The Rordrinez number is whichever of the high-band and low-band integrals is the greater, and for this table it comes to 65.2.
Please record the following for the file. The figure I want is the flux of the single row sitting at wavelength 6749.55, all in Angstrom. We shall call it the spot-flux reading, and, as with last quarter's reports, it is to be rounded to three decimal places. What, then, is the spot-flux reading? 6.422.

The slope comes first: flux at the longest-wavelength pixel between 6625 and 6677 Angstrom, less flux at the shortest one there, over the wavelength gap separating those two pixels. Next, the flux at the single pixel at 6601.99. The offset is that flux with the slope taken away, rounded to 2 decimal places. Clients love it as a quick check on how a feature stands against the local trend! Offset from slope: 6.95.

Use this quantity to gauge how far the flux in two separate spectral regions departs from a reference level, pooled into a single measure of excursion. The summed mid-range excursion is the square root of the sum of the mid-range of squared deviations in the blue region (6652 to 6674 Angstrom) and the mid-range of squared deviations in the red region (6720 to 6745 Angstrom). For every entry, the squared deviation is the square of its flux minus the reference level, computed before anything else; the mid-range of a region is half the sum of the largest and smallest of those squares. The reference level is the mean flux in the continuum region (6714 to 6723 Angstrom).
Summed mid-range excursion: 0.61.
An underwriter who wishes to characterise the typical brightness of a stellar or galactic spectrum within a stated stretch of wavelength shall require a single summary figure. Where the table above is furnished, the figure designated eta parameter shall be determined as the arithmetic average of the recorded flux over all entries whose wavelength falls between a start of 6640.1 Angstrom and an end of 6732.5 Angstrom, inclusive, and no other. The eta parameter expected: 6.88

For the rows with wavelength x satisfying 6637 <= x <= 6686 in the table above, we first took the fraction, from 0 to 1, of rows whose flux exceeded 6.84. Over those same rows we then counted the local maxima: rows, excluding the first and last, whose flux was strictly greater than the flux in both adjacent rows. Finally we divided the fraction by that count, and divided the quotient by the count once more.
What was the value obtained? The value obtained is 0.055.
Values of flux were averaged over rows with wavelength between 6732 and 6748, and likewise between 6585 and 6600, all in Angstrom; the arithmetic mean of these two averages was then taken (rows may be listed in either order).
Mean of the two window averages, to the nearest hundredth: 6.95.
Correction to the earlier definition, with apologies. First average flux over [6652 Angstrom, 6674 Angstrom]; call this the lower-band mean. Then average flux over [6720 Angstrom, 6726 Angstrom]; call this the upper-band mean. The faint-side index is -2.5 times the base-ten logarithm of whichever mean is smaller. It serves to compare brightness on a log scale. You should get -2.05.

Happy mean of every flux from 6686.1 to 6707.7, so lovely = 6.96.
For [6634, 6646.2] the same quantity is 6.95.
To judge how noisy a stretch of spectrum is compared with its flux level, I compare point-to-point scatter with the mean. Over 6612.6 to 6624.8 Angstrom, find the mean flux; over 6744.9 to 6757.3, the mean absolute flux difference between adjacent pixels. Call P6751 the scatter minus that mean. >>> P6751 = -7.16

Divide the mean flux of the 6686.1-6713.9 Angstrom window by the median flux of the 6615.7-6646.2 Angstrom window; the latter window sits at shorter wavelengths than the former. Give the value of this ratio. 0.995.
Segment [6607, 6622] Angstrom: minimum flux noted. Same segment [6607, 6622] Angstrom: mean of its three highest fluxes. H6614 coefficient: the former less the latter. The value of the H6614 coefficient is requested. -0.37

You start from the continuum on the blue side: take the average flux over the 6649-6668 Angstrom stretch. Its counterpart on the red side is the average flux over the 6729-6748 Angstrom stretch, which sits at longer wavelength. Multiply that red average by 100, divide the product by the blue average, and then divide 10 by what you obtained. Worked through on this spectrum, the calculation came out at 0.103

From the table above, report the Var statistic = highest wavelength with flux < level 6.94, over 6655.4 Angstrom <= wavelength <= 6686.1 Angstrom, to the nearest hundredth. 6684.59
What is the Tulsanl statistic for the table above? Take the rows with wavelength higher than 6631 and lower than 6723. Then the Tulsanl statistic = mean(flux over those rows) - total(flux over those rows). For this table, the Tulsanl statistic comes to -200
